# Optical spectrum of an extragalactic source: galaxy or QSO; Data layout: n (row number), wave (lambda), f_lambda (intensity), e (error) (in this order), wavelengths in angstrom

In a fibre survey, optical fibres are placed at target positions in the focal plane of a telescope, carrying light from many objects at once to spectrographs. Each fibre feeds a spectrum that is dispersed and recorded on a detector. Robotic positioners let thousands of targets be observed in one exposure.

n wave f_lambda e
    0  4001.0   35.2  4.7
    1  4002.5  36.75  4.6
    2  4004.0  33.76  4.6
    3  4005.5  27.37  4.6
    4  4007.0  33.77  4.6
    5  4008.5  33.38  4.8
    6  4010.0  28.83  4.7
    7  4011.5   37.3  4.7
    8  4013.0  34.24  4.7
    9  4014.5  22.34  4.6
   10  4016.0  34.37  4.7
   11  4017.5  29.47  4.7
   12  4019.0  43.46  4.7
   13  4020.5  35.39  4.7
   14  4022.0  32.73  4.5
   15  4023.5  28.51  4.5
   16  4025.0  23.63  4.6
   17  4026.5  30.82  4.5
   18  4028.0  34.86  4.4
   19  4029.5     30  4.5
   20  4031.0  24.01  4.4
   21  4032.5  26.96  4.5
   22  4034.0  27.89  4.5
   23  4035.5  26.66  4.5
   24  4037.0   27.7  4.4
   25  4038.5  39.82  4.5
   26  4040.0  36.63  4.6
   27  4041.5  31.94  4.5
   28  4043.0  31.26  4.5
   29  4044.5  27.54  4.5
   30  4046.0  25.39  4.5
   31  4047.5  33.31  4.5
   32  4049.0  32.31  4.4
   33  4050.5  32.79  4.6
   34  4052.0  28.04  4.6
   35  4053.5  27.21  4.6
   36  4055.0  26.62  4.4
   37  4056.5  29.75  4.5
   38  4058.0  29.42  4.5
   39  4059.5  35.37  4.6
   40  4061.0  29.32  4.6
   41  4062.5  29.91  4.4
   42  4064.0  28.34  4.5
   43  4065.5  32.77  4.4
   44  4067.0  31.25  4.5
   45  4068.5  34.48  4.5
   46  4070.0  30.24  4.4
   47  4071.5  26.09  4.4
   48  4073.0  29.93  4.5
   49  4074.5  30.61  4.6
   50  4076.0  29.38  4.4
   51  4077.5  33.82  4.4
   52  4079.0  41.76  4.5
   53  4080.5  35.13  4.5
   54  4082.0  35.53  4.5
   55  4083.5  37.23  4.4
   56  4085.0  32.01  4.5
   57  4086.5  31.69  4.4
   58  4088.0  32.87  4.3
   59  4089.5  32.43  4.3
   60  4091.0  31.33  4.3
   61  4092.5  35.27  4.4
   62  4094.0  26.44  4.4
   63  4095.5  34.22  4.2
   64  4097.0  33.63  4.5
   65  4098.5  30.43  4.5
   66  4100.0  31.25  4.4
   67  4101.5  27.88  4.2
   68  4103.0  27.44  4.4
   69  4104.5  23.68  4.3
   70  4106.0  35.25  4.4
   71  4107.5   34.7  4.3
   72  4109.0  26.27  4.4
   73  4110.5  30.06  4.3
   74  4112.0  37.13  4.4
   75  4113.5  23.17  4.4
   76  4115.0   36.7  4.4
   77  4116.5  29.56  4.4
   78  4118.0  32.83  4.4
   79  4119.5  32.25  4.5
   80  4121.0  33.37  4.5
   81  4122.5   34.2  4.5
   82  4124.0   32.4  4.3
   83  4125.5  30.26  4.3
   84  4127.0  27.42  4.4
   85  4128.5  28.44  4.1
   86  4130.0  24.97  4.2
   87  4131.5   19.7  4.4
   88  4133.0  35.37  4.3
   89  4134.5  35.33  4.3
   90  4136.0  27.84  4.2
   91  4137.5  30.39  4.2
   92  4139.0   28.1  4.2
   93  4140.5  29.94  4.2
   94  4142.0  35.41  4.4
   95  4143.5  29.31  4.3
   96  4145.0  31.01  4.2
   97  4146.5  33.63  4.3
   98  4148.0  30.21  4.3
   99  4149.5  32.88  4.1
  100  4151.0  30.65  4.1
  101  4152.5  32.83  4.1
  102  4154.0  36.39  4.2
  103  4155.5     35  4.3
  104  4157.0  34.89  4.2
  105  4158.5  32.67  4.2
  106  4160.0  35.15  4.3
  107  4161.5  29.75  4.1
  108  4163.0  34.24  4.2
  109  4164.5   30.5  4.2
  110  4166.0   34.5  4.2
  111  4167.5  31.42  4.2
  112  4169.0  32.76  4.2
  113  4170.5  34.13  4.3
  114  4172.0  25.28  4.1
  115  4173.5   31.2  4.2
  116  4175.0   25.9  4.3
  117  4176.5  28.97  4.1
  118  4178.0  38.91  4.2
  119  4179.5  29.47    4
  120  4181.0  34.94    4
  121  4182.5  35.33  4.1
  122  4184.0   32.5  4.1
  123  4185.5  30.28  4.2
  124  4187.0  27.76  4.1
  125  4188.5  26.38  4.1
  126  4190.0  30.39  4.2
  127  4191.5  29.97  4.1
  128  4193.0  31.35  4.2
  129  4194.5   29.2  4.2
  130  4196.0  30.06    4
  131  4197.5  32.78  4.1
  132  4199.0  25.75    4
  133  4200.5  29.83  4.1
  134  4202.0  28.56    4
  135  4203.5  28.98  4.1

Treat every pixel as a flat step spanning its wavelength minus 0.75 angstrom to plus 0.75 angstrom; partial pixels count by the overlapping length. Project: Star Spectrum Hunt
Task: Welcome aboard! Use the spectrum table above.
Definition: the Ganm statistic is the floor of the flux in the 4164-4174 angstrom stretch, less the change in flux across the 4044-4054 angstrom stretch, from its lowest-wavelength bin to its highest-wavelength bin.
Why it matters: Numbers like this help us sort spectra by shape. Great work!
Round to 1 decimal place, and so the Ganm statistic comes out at 25.6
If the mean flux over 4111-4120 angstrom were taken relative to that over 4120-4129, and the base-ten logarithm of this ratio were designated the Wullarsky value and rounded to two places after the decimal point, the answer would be 0.01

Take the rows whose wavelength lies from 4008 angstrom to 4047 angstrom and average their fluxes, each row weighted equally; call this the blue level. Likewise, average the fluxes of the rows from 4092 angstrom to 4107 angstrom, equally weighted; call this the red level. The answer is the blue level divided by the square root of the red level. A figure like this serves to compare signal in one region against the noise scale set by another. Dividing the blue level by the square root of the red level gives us 5.60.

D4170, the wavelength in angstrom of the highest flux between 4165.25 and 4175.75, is 4166.0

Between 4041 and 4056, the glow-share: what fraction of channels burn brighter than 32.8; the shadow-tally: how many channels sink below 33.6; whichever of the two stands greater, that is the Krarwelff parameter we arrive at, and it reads 10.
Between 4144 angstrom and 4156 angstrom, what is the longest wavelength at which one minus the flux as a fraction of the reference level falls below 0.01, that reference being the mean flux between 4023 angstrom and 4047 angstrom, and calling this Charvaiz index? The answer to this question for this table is 4155.5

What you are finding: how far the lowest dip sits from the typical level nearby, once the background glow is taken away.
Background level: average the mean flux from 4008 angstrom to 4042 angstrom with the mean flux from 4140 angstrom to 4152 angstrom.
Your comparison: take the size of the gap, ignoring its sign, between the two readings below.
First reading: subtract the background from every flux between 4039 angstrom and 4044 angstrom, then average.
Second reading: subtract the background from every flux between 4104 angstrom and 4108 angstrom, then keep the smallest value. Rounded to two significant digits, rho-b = 9.6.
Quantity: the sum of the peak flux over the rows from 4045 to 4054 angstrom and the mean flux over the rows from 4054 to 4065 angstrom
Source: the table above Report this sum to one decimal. 63.1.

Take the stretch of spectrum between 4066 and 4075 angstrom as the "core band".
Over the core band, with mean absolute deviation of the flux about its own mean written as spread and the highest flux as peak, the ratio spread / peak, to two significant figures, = 0.049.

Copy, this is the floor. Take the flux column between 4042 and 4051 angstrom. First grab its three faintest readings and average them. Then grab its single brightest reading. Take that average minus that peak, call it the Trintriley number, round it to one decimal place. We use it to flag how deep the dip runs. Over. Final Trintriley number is -5.2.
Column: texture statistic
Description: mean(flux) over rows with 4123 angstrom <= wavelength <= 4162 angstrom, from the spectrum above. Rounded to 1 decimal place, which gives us 31.2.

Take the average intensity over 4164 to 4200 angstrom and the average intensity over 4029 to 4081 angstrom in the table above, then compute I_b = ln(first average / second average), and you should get 0.005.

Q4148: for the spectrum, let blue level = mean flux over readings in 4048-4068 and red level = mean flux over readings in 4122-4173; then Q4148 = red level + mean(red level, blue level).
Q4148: 62.2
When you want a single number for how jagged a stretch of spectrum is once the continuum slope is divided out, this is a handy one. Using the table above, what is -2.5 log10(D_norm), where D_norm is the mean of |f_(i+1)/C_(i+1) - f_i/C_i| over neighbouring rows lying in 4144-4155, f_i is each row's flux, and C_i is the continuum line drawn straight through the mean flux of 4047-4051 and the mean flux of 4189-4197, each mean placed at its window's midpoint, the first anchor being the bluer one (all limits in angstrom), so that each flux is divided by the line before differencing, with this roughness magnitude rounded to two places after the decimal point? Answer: 2.61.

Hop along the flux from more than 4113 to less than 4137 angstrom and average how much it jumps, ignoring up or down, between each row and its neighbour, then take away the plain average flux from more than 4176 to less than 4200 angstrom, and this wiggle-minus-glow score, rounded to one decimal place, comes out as -26.5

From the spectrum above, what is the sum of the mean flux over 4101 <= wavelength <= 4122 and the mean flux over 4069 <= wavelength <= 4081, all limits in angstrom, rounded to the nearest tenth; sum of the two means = 62.9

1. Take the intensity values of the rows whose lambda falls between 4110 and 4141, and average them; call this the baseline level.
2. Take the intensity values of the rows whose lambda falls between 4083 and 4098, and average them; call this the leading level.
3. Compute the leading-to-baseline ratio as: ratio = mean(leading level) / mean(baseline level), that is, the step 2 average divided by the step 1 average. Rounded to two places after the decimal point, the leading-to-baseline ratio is 1.07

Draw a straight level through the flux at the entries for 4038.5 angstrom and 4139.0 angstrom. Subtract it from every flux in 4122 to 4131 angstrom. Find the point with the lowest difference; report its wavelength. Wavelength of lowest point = 4130.0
